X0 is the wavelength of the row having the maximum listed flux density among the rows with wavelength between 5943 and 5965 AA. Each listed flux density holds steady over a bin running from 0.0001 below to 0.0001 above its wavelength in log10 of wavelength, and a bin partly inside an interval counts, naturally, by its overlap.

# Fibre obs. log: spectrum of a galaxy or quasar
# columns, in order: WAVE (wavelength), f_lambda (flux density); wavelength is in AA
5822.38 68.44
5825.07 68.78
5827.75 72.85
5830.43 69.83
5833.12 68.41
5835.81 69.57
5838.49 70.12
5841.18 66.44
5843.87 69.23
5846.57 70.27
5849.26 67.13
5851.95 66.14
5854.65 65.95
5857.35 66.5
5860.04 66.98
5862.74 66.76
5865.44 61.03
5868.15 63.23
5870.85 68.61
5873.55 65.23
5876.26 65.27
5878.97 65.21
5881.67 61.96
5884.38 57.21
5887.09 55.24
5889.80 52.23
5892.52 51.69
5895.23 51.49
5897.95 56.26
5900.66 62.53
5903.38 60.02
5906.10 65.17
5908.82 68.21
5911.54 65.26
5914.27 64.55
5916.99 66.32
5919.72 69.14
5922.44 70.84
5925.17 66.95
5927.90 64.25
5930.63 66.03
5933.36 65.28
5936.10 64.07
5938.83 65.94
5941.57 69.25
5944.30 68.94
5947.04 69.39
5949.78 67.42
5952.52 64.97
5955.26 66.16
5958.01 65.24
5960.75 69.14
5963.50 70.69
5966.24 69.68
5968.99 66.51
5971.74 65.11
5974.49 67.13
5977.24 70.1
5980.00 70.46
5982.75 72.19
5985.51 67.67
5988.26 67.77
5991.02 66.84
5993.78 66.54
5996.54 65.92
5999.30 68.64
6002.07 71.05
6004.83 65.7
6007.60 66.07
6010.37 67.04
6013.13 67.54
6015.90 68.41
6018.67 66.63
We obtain 5963.50 AA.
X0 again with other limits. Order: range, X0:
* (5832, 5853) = 5846.57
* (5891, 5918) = 5908.82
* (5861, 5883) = 5870.85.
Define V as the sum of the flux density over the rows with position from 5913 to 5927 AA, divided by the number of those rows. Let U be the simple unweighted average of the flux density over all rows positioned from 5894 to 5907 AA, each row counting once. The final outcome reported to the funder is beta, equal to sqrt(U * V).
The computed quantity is 63.2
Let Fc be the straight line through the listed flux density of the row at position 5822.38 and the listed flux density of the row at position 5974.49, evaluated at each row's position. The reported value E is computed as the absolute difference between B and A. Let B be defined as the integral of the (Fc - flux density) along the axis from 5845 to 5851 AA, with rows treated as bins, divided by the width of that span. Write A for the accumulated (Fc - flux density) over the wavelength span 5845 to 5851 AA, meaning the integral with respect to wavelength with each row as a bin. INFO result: 1.7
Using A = -2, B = 0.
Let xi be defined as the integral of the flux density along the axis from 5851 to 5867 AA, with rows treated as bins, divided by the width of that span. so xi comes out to 65.5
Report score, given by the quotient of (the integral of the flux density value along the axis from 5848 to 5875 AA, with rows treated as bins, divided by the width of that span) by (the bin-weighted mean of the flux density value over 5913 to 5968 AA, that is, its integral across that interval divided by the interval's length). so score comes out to 0.98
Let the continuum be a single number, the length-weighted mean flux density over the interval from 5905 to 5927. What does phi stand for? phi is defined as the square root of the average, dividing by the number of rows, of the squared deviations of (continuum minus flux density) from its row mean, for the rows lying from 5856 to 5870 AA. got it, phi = 2.37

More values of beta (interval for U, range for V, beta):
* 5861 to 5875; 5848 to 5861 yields 65.8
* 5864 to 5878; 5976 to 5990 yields 67.1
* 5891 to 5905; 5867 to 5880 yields 60.8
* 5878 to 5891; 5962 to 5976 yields 62.9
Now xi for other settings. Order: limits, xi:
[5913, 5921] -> 66.7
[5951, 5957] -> 65.5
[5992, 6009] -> 67.3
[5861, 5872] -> 64.9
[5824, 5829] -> 70.9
